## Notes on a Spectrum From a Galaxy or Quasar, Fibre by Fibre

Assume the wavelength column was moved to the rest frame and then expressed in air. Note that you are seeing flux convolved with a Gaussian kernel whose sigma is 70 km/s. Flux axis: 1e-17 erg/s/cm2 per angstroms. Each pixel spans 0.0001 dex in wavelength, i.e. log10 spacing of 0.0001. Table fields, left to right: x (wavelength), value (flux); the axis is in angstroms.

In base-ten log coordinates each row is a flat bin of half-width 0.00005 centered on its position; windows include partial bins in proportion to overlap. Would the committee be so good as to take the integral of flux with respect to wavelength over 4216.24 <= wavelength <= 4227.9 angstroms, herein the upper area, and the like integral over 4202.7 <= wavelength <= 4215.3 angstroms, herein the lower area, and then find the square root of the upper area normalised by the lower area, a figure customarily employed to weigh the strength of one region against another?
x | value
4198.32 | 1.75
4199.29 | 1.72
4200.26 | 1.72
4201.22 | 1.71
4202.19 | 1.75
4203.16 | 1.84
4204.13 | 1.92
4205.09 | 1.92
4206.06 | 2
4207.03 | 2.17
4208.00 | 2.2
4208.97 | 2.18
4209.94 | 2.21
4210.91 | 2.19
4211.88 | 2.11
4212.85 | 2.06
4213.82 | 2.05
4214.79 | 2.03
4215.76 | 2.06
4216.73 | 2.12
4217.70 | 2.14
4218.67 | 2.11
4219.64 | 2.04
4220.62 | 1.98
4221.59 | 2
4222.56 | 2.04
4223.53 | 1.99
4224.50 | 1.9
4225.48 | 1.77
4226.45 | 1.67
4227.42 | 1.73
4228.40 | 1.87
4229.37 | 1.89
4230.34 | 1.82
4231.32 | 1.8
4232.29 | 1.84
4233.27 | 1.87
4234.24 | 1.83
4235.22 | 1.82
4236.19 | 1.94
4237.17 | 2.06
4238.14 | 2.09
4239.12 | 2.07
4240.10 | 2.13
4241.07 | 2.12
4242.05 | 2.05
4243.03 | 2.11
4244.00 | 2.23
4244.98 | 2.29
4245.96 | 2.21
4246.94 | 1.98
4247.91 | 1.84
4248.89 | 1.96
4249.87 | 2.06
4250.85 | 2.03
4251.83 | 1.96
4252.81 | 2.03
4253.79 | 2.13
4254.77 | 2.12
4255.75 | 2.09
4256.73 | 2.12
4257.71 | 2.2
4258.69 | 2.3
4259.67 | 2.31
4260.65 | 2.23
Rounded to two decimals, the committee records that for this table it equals 0.94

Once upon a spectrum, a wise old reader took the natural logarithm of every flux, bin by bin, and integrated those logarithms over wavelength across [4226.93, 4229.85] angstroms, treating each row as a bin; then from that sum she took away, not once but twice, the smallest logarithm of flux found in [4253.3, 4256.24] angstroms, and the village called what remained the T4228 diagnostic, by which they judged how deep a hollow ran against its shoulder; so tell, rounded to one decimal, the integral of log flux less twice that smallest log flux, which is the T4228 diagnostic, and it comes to 0.3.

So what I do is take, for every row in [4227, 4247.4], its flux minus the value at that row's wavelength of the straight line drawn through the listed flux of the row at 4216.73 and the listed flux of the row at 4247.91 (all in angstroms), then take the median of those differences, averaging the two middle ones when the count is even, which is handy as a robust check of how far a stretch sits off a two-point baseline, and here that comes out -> 0.12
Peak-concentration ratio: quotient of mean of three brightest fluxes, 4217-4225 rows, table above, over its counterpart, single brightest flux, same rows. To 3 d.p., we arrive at 0.980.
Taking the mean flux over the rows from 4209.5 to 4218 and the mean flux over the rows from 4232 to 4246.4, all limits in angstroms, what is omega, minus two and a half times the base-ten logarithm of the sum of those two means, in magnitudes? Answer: -1.55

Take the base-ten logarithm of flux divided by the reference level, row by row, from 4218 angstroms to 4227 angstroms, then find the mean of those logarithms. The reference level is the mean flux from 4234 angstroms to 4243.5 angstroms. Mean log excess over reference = -0.018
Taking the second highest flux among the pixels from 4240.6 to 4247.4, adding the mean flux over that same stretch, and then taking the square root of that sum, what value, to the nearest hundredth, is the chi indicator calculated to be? 2.09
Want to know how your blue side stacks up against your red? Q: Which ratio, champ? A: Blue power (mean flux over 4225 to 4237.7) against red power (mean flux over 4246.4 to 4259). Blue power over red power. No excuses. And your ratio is 0.89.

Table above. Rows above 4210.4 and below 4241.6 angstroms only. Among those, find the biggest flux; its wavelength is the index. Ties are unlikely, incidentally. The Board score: 4210.91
